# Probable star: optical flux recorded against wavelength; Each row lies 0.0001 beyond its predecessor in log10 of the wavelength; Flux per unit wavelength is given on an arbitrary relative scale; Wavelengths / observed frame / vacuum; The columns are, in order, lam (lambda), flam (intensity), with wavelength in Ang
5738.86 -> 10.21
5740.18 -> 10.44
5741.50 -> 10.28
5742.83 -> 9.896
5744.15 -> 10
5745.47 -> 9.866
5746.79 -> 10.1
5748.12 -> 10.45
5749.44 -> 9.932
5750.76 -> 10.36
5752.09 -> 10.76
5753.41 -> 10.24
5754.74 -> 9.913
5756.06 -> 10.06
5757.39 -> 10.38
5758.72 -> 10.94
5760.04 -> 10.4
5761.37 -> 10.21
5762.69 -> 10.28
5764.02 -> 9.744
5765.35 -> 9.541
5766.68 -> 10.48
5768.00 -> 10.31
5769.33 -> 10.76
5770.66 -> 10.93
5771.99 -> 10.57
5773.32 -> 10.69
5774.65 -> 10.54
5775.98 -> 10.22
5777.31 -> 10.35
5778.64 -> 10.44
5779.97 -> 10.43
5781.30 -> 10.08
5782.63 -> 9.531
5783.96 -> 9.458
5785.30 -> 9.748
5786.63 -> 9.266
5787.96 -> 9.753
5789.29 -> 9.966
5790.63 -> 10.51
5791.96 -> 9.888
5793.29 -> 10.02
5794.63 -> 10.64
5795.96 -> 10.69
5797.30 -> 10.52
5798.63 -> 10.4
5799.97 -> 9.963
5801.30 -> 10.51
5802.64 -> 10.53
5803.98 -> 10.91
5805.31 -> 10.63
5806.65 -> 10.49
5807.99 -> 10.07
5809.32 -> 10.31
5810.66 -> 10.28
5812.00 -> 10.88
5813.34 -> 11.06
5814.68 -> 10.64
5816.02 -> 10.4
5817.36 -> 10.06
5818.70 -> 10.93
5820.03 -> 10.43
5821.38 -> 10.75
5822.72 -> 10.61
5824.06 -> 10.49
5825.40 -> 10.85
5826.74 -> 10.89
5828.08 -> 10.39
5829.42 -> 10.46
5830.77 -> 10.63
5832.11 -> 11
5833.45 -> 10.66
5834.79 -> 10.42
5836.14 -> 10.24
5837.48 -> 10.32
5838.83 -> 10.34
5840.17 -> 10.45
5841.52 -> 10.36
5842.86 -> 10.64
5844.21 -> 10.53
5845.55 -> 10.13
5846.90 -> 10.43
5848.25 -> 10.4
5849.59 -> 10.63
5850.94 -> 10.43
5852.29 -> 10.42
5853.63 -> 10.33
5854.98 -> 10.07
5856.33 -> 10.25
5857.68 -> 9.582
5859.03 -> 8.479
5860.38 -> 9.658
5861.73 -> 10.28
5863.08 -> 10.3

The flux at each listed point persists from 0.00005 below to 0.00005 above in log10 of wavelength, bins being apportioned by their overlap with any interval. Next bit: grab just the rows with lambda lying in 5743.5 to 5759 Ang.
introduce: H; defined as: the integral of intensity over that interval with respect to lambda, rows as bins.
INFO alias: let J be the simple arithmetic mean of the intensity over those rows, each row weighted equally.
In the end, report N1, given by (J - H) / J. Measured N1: -14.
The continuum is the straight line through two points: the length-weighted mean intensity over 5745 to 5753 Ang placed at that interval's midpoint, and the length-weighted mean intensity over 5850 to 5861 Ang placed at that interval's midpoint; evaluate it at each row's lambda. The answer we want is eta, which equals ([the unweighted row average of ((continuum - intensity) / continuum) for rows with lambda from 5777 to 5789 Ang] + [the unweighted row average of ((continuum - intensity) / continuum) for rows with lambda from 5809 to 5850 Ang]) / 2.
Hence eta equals -0.014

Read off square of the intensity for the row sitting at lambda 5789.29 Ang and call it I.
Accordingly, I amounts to 99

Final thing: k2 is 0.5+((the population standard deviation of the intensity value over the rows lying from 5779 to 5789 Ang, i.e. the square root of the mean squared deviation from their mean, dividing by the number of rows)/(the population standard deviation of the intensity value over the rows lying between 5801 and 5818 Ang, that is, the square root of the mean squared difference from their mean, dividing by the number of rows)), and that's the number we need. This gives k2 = 1.74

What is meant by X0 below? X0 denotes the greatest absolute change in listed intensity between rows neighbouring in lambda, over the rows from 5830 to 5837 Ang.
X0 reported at 0.4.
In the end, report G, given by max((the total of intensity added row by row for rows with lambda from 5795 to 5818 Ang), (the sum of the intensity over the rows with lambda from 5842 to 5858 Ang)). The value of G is 178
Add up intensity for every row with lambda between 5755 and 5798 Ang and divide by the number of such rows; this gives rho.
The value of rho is 10.2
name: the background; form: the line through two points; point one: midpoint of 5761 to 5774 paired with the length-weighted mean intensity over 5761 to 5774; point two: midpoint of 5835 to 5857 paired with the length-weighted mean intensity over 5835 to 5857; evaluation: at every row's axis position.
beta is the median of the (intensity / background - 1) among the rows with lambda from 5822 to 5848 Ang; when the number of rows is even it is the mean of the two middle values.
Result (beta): 0.009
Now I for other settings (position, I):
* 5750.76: 107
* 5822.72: 113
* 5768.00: 106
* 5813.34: 122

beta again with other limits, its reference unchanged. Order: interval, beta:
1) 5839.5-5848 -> 0.007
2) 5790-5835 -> 0.015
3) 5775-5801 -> -0.027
